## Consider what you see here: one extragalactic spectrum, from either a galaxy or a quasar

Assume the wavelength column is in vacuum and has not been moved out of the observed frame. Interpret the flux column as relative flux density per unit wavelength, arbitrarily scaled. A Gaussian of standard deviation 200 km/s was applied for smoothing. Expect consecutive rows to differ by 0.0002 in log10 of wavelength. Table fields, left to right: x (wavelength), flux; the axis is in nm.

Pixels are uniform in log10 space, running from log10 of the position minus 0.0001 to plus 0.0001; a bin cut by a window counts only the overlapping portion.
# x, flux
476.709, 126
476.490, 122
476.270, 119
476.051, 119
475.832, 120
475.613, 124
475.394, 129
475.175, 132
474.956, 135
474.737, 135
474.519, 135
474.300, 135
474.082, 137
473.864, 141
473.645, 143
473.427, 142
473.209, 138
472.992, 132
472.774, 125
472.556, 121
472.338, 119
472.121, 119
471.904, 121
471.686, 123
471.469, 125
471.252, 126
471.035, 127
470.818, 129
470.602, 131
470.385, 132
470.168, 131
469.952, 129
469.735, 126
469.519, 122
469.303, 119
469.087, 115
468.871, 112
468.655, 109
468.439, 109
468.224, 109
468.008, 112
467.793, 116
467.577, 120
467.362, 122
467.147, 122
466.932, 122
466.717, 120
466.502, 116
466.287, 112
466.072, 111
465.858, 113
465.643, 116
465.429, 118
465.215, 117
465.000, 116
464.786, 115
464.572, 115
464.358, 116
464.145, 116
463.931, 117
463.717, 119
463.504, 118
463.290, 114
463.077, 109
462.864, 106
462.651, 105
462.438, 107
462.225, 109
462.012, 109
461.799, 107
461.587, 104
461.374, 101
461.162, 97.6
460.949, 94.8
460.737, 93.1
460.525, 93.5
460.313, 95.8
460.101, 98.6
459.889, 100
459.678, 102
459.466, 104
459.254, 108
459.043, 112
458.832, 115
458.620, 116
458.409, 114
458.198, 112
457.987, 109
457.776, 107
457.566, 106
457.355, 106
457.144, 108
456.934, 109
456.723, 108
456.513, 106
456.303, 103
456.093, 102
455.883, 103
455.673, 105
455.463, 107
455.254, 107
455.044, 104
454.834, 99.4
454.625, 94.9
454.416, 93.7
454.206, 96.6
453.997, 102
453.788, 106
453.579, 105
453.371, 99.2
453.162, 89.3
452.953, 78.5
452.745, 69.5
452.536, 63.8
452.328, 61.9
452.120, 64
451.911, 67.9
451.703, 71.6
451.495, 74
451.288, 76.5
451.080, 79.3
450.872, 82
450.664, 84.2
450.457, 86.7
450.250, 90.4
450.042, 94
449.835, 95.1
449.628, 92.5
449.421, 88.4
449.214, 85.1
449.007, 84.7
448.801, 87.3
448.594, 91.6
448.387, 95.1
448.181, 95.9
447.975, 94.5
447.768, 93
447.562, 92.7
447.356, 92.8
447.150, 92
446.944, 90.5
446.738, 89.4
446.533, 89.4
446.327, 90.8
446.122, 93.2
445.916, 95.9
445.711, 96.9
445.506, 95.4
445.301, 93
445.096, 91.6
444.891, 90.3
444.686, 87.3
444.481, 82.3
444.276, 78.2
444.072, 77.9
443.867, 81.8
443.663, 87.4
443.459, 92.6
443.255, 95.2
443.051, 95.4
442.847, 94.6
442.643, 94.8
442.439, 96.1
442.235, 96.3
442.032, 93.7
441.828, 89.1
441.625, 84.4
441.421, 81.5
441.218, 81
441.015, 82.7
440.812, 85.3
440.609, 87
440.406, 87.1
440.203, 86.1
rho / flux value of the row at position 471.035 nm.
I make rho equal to 127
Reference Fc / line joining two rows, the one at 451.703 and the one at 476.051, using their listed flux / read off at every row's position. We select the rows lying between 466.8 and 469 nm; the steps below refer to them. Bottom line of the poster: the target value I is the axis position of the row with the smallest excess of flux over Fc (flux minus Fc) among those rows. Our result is 468.655 nm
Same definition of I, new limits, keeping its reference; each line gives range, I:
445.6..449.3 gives 449.214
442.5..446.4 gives 444.276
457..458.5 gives 457.566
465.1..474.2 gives 468.655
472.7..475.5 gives 475.394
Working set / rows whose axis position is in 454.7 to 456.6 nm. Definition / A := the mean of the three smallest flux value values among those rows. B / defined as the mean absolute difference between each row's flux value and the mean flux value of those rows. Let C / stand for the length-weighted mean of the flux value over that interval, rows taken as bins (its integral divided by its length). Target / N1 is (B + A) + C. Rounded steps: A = 101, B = 2.0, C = 104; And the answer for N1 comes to 207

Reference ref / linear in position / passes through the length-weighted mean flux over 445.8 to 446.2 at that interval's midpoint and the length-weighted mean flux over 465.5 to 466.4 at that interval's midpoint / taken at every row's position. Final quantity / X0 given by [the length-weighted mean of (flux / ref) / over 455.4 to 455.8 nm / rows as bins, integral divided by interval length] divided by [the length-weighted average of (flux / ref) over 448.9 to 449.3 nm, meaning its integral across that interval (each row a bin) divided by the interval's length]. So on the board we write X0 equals 1.17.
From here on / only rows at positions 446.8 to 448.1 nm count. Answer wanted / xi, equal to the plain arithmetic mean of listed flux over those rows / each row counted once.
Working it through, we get 93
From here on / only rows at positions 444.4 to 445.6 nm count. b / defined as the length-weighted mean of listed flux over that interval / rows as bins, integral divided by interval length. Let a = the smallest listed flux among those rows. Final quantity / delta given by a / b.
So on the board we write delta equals 0.91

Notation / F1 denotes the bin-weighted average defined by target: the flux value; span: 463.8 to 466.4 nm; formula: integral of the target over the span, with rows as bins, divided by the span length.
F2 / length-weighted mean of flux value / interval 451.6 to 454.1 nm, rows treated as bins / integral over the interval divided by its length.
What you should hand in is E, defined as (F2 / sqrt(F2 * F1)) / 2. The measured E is 0.421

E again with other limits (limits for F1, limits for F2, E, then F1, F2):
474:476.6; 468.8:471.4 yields 0.494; 128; 125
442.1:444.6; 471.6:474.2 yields 0.603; 89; 130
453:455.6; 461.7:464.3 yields 0.528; 100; 111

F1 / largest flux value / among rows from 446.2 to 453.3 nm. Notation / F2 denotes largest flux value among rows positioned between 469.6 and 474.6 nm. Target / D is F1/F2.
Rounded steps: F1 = 95.9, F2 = 143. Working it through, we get 0.67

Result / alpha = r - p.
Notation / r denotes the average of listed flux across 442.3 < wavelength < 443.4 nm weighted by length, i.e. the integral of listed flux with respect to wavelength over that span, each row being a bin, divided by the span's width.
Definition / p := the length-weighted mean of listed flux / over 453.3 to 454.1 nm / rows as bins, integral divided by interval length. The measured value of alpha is -8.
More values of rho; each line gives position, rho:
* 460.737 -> 93.1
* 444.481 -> 82.3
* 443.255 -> 95.2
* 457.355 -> 106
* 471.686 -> 123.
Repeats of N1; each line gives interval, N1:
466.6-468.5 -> 232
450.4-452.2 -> 150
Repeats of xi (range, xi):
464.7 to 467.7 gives 117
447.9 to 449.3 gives 91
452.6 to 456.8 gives 99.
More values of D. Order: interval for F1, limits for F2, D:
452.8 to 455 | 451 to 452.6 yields 1.34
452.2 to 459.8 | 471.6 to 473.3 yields 0.84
